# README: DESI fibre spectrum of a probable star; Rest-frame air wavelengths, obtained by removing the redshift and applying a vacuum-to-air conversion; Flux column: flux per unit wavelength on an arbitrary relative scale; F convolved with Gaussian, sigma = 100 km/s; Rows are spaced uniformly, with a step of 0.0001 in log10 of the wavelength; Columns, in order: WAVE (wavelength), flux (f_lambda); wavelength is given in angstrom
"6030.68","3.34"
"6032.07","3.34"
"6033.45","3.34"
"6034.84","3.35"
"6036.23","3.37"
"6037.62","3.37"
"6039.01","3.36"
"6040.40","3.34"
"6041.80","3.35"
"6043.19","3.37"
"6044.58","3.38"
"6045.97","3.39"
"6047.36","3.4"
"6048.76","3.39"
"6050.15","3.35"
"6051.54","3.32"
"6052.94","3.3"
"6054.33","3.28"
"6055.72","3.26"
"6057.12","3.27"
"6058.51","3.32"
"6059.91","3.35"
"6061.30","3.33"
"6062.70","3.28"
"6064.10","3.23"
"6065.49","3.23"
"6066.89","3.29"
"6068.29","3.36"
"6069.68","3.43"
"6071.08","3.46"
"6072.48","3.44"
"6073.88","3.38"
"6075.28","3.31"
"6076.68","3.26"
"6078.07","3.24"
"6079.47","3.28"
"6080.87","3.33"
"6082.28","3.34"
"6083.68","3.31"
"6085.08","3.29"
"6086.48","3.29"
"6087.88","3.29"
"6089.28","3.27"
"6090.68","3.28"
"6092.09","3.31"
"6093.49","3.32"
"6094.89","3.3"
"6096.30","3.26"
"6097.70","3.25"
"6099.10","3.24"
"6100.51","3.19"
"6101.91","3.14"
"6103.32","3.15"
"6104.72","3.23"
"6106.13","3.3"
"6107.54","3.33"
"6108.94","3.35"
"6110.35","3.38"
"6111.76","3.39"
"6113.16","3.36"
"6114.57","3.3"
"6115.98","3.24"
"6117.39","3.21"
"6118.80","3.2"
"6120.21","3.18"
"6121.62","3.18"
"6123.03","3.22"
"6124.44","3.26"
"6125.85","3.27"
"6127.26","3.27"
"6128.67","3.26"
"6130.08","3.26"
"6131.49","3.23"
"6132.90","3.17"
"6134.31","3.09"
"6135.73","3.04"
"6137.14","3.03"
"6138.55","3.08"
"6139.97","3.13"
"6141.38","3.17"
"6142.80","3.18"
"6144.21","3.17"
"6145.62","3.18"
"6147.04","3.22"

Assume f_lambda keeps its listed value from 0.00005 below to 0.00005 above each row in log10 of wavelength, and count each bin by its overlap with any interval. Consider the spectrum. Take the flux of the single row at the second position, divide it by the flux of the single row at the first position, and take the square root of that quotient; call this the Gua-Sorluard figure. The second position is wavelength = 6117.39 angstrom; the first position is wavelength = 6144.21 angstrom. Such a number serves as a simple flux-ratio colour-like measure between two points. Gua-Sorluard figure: 1.01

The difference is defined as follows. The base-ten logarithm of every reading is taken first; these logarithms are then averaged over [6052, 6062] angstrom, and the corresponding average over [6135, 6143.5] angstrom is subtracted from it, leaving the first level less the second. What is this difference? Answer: 0.027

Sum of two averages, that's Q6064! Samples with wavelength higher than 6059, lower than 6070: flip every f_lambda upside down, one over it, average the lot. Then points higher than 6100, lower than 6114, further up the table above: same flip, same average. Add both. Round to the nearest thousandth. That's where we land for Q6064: 0.607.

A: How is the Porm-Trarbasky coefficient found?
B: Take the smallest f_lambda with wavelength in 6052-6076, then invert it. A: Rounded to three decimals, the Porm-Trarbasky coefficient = 0.310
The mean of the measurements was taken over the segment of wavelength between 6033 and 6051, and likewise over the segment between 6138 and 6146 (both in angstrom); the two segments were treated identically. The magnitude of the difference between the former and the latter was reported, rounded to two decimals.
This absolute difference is 0.21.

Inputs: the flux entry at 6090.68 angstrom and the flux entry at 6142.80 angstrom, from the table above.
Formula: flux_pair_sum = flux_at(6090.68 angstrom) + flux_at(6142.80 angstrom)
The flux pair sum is 6.46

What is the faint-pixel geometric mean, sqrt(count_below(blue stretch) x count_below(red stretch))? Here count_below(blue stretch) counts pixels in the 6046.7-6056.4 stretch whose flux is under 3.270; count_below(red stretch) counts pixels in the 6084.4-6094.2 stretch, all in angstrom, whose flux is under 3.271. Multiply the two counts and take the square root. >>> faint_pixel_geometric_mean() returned 1.0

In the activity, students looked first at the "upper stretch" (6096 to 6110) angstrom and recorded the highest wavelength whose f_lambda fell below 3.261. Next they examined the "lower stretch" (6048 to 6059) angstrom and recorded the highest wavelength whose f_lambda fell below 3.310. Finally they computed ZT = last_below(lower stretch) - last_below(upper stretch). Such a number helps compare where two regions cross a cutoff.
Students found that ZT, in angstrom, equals -47.6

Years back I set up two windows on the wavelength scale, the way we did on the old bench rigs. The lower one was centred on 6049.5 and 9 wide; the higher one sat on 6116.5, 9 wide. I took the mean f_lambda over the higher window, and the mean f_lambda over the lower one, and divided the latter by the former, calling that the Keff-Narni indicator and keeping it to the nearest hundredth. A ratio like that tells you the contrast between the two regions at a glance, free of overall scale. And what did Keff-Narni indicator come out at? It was 1.03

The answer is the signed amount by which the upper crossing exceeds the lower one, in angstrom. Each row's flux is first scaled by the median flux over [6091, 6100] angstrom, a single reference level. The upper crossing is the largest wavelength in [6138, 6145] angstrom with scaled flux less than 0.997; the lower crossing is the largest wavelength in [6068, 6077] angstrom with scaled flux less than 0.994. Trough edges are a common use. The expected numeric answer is 67.5 angstrom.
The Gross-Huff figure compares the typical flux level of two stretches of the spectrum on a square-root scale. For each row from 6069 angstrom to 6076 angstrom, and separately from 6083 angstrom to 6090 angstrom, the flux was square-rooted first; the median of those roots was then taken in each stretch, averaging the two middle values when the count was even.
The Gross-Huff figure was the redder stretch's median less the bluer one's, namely -0.04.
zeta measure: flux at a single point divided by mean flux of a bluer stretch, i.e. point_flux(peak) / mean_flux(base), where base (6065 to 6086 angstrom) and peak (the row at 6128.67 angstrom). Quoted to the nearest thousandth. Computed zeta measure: 0.979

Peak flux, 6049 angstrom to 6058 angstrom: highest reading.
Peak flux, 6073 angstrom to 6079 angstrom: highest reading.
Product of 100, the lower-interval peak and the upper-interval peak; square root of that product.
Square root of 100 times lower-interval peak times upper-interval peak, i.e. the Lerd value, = 33.6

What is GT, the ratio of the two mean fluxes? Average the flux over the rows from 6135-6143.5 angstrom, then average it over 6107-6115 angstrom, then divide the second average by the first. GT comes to 1.08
